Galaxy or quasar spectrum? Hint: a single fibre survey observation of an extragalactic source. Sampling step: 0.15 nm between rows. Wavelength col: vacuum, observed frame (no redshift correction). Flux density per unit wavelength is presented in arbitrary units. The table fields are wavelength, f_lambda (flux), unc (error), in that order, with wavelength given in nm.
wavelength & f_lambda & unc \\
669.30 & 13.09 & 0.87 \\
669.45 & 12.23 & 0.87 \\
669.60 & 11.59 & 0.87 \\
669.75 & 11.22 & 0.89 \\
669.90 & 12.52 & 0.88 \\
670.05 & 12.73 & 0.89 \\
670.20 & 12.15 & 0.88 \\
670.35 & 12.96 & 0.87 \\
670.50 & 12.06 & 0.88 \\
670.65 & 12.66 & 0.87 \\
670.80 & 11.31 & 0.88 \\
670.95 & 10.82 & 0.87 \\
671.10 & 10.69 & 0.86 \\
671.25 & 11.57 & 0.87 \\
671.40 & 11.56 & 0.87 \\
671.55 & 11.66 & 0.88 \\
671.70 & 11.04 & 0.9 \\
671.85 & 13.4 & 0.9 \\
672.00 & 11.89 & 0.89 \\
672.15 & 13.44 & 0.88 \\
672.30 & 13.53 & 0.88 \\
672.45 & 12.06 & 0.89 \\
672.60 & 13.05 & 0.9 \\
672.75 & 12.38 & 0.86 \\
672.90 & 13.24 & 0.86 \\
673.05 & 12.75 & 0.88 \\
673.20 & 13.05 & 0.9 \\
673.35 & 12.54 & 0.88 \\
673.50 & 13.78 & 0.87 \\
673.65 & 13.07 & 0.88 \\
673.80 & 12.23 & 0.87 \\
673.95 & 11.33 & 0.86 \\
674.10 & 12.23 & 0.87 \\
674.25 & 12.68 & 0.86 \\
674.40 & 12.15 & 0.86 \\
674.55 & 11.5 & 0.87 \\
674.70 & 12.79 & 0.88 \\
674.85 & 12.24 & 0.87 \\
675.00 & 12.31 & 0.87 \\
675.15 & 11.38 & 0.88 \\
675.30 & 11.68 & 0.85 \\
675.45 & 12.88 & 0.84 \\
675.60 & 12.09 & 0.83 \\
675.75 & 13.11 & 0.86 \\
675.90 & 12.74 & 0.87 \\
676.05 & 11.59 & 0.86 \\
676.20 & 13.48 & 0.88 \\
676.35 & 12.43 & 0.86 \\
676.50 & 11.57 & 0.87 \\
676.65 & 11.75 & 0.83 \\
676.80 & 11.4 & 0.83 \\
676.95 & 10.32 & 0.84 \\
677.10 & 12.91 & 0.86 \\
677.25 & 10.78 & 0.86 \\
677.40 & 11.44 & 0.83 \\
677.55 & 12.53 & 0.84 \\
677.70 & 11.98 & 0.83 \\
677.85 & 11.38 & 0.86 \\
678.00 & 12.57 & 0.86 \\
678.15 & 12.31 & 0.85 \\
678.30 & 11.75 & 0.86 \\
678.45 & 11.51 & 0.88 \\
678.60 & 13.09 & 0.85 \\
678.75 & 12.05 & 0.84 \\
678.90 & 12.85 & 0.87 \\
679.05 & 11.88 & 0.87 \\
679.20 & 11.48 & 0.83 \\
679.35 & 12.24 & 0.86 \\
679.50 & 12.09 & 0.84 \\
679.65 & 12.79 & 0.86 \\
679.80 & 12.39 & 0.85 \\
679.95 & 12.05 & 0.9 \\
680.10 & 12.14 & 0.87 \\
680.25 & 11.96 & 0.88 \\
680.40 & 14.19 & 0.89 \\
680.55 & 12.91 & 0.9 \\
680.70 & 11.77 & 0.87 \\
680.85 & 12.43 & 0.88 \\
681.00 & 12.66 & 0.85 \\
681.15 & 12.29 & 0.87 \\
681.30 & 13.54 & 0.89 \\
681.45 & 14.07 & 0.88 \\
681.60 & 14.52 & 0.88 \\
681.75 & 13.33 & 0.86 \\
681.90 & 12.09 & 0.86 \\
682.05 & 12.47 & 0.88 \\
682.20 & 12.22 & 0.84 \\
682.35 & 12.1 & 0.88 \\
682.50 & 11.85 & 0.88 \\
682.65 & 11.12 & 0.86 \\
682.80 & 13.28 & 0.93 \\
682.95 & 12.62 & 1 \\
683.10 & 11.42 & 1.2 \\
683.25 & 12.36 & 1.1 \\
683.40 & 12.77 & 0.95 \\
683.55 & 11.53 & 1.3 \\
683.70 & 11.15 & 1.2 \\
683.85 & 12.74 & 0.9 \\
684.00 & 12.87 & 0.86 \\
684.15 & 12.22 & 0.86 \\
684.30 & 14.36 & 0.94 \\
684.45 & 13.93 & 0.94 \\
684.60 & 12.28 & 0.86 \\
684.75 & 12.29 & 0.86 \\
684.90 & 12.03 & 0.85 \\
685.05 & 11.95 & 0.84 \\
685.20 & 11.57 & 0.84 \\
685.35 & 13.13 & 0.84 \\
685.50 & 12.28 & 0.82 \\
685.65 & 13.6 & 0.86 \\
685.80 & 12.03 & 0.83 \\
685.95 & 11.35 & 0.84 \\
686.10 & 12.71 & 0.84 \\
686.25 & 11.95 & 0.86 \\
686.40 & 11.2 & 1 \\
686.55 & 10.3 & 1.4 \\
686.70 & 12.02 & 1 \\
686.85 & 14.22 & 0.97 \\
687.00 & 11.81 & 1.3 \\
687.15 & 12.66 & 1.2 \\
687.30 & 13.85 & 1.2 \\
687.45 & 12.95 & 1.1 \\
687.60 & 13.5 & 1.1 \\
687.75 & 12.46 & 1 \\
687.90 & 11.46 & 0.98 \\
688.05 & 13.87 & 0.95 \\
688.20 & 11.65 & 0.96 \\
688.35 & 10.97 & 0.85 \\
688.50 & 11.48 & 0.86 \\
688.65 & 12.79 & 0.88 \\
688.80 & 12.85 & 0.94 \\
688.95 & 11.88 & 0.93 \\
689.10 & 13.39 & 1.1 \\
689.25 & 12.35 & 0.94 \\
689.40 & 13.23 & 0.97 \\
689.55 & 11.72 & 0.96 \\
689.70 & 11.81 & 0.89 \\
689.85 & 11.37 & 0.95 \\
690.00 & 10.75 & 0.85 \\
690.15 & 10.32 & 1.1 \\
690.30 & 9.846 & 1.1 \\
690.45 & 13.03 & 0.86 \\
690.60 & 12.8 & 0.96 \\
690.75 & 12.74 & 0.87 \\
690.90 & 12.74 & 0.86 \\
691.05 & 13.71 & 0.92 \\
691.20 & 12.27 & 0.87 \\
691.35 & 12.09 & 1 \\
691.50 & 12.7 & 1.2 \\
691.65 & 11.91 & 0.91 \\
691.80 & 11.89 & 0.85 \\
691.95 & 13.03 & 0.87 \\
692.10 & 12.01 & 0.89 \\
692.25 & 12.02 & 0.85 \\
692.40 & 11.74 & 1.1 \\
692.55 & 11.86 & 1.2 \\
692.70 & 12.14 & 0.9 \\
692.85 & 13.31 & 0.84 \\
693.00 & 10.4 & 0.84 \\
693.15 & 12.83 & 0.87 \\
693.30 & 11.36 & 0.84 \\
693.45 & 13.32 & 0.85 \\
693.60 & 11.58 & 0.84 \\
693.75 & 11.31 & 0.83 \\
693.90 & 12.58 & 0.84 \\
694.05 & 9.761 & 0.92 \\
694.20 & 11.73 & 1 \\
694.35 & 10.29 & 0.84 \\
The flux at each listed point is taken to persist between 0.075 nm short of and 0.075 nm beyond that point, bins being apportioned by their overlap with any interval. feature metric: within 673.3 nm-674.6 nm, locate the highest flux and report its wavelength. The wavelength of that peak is 673.50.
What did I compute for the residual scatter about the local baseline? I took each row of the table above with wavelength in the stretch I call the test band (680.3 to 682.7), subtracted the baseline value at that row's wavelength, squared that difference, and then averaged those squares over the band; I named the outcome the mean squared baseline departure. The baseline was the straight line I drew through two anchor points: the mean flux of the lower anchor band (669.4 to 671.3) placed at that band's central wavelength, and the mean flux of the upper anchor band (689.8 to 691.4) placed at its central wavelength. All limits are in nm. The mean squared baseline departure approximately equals 1.5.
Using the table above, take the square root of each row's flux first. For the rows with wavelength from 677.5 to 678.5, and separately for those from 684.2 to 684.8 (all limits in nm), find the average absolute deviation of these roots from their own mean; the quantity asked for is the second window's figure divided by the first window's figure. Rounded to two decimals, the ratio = 2.22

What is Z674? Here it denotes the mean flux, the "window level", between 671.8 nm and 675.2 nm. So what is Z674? 12.6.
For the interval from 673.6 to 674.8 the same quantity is 12.2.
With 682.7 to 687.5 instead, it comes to 12.4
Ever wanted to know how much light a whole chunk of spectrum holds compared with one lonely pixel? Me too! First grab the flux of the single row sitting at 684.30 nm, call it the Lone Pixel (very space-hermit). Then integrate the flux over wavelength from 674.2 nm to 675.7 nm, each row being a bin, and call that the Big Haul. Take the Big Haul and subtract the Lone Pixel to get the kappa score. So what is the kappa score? 3.9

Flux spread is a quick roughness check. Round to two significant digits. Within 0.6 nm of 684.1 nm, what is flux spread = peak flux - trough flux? 3.2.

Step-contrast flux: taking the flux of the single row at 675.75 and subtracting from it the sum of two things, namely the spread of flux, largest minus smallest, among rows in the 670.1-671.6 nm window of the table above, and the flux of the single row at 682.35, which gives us -1.3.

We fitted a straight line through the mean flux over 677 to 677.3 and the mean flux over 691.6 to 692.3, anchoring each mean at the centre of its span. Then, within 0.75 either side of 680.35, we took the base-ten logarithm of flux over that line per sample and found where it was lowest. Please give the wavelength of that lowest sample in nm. 680.70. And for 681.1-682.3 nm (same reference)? 681.90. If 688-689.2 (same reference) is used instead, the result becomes 688.35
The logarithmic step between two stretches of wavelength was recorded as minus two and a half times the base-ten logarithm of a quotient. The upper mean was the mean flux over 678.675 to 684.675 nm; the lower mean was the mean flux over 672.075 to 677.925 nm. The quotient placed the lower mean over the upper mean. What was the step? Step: 0.019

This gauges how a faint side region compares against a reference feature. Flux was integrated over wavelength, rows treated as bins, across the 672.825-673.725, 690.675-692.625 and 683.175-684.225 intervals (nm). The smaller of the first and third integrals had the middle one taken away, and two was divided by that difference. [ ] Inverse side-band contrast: -0.2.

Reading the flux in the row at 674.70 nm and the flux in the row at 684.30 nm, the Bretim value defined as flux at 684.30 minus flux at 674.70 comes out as 1.6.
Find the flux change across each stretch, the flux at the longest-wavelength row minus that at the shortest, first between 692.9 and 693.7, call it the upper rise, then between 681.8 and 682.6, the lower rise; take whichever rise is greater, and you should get 1.2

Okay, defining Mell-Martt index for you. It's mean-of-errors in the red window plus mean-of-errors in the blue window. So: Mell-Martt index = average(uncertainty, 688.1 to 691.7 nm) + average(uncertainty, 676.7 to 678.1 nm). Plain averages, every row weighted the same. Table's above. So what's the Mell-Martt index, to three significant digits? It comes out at 1.79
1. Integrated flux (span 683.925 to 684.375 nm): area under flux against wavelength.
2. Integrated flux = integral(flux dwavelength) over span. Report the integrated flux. 5.92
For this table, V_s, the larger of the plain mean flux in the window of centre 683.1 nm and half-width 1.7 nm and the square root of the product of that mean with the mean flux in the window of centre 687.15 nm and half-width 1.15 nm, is 12.6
